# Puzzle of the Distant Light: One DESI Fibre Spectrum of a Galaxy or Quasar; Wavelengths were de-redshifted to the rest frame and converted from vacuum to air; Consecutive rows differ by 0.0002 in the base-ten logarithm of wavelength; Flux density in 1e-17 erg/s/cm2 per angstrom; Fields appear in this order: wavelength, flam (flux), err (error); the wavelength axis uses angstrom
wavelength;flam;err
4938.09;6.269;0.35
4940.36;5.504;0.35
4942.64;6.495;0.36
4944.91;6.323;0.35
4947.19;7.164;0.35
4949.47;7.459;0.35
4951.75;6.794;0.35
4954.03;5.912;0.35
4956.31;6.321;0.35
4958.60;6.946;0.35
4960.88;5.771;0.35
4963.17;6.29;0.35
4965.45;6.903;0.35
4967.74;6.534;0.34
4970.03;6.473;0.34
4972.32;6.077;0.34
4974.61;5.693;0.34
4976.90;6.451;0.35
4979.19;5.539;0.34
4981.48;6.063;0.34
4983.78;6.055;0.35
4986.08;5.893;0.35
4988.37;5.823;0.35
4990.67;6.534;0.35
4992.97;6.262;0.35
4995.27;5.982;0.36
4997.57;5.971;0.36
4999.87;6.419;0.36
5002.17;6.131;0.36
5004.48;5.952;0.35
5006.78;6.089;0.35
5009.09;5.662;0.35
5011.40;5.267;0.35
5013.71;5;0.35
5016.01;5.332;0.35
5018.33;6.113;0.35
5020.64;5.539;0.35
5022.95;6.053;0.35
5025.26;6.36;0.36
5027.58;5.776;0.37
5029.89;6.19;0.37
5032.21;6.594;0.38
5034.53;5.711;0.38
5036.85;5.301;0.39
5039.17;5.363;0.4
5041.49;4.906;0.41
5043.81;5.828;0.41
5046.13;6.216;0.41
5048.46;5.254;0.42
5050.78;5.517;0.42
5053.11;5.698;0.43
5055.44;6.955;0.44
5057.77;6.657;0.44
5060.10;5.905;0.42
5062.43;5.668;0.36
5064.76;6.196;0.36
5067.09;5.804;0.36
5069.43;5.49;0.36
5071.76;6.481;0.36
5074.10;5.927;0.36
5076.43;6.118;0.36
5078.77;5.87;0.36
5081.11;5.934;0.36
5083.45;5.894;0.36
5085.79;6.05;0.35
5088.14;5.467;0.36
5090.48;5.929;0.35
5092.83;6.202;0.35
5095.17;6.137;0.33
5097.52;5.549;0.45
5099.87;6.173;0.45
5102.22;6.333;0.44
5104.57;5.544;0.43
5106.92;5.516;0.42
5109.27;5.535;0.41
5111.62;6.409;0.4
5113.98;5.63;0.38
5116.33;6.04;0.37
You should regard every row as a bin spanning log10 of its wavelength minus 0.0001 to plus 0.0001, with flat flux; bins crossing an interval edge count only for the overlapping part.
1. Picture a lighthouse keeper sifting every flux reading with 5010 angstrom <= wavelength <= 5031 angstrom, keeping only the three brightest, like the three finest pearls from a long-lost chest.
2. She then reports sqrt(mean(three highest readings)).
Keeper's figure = 2.49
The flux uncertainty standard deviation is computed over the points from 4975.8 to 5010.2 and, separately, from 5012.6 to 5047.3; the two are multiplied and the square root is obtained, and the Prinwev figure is 0.012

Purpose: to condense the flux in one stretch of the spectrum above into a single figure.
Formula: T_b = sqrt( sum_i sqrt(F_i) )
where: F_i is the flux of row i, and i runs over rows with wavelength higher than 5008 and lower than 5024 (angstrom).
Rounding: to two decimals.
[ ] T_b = 4.06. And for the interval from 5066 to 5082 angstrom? 4.13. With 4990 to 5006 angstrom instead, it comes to 4.17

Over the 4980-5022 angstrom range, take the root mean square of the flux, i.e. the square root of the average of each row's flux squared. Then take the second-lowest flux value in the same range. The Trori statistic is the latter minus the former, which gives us -0.64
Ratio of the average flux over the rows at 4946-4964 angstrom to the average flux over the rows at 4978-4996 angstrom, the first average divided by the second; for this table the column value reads 1.09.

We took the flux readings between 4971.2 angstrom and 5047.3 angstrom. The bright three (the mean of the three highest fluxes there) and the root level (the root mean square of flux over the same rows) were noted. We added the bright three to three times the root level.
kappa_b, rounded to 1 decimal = 24.2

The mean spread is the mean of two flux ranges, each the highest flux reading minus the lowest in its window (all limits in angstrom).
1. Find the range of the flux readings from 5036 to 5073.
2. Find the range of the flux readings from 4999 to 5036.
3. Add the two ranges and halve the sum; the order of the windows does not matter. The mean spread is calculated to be 1.82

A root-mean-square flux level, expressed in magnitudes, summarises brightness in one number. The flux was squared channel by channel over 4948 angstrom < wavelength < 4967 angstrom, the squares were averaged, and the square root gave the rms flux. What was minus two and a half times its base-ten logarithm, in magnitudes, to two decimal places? -2.04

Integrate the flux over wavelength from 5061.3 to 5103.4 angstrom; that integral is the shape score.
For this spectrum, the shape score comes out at 251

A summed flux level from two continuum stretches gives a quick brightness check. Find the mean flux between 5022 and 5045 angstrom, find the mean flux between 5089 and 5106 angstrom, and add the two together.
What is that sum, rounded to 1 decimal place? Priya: 11.8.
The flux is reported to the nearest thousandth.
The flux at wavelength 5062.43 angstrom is 5.668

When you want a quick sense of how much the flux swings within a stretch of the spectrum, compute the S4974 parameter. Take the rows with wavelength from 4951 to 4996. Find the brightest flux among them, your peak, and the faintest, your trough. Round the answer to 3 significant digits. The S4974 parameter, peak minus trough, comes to 1.41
